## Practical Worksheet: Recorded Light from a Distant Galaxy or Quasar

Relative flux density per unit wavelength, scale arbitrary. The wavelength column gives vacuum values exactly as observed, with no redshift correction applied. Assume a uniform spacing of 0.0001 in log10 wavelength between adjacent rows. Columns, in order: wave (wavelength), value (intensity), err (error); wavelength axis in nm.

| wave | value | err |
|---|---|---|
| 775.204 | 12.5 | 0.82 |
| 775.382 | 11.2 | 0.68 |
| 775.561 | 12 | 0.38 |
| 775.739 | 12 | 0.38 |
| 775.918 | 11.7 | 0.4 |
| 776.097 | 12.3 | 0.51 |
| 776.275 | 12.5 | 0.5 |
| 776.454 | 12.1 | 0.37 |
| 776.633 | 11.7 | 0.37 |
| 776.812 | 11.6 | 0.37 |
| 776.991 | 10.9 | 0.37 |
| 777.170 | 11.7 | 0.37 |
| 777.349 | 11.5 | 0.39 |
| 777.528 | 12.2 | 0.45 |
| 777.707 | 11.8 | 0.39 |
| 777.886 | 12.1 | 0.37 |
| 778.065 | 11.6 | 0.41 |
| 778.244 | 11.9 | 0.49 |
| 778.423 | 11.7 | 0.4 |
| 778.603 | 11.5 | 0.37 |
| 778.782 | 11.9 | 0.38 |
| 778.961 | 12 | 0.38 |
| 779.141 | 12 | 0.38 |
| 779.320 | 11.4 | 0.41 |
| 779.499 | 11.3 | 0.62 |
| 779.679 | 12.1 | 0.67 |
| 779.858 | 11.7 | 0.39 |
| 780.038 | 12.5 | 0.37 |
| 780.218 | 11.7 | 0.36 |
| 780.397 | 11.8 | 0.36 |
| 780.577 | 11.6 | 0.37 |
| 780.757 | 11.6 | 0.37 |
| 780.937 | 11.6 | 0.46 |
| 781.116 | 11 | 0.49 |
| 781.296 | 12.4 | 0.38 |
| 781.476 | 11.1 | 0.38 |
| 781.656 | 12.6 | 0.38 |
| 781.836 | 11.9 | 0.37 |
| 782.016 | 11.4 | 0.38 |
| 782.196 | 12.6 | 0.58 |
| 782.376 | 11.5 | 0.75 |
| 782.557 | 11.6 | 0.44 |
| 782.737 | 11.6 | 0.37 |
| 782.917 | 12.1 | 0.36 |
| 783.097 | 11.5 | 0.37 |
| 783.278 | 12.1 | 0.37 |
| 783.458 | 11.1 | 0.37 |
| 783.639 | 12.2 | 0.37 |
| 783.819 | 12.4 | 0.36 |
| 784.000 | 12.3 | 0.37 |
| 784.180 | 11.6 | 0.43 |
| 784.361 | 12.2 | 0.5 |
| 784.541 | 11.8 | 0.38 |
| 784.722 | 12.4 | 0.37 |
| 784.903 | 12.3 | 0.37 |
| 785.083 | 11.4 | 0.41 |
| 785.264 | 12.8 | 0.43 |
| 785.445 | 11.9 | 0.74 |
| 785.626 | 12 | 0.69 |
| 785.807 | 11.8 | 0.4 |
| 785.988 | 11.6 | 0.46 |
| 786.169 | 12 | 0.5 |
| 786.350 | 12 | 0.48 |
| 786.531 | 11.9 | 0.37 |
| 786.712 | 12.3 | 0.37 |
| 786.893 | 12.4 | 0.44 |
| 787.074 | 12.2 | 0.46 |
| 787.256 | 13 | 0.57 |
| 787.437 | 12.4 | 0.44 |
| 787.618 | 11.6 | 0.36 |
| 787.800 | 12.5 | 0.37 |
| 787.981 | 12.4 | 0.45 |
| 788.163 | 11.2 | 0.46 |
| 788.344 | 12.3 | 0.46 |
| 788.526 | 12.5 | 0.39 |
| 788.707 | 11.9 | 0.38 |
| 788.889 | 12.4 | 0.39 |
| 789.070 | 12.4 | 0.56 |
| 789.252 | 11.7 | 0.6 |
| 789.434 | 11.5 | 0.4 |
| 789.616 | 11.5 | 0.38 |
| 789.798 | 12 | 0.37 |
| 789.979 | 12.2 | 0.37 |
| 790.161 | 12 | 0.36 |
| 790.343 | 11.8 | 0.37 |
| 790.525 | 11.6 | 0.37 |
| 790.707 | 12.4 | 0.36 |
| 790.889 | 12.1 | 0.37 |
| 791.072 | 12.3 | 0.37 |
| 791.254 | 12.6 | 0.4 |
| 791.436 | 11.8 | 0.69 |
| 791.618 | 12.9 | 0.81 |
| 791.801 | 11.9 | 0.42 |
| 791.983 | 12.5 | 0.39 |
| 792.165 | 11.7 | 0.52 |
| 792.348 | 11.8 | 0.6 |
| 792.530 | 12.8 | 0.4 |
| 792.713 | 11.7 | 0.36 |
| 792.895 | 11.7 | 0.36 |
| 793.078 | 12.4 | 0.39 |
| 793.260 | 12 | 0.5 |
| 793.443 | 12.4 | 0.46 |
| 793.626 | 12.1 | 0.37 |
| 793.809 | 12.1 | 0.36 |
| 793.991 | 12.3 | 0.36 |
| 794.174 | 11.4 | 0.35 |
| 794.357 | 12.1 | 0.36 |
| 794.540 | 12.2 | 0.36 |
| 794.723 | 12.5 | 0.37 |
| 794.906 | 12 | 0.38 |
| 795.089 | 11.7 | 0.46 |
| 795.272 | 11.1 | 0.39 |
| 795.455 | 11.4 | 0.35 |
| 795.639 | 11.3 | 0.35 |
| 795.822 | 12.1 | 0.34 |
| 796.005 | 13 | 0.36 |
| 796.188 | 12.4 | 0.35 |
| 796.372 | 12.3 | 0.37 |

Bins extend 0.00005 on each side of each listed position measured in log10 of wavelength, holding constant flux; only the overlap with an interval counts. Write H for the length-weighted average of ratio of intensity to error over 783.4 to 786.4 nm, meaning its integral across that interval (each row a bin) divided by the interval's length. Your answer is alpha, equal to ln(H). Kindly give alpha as 3.33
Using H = 27.9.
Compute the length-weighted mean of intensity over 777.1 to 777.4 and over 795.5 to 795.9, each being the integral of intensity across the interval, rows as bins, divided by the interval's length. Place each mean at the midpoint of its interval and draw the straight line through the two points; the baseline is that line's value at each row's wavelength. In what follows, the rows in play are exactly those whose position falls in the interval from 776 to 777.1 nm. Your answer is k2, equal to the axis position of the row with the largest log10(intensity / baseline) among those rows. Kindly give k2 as 776.275 nm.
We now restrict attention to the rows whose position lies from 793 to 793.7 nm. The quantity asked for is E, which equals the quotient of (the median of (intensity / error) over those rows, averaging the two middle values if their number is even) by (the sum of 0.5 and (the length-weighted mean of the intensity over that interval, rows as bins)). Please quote 2.31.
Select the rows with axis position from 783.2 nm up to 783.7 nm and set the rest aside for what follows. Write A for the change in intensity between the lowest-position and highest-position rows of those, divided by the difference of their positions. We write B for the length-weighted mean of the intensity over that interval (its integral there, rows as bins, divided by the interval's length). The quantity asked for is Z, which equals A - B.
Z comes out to -11.5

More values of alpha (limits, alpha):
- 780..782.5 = 3.36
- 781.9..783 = 3.28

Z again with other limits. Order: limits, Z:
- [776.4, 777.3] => -12.1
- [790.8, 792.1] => -11.9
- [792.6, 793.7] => -11.6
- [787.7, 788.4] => -12.4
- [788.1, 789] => -10.5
